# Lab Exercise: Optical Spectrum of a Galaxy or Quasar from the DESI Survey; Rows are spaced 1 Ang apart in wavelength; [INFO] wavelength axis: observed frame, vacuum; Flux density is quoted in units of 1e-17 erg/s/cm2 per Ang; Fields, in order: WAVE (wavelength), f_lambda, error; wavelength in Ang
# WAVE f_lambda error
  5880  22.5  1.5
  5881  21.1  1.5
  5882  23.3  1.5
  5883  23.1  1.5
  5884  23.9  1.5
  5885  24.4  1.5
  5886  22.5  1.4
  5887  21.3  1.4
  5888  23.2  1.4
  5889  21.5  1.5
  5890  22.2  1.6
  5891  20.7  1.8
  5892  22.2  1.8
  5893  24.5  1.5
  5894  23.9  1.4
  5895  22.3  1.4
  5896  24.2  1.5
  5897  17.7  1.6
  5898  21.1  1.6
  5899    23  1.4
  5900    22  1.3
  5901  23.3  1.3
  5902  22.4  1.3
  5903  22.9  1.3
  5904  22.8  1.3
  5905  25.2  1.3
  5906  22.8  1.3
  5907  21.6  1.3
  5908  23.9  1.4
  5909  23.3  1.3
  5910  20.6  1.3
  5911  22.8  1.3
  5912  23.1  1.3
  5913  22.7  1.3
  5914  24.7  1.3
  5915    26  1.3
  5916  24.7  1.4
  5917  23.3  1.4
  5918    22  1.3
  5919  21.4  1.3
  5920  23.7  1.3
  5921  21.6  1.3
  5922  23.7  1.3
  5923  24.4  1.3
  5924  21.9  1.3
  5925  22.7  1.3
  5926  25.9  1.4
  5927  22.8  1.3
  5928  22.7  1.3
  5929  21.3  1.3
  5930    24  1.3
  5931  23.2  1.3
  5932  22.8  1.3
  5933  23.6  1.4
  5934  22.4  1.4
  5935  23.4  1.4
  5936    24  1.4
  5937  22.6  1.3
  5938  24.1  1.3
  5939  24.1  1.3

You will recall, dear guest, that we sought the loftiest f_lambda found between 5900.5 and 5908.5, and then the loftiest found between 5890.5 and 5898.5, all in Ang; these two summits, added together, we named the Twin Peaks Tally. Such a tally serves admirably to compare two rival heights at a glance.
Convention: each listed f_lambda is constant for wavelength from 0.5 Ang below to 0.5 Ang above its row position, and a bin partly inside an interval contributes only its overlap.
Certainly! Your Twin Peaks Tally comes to 49.7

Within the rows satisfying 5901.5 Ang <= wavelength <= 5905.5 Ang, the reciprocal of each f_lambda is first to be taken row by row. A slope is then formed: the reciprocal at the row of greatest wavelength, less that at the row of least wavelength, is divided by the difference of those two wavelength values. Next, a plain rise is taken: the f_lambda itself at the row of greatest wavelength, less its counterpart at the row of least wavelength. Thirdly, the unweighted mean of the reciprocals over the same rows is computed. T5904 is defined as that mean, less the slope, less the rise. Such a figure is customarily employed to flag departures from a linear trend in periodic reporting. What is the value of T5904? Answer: -2.8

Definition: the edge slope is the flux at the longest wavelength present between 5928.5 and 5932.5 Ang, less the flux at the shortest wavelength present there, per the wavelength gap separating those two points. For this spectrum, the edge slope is 0.50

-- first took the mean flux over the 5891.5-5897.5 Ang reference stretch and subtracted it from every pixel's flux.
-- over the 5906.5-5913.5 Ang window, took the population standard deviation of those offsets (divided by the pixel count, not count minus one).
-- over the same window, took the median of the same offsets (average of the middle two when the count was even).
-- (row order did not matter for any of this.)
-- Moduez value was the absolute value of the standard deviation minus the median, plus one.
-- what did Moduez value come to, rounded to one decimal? 1.7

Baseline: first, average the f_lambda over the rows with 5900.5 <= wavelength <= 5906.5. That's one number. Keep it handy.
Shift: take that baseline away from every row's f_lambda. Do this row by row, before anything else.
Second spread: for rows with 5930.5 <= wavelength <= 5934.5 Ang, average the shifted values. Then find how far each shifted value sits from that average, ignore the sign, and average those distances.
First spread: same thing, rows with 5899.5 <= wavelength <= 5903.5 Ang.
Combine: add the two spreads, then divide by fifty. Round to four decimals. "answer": 0.0170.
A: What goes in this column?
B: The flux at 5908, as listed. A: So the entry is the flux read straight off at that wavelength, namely 23.9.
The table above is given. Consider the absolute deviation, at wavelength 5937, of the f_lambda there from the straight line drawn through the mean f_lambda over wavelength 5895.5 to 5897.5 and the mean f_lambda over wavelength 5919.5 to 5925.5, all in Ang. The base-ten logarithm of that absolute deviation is 0.19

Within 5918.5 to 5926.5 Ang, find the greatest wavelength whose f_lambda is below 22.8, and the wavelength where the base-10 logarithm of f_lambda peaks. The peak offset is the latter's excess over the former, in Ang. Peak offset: 1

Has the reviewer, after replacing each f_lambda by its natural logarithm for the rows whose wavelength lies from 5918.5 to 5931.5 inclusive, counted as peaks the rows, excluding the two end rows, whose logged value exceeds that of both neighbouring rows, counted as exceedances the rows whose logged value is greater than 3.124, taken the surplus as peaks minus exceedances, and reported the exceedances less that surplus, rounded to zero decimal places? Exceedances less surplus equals 10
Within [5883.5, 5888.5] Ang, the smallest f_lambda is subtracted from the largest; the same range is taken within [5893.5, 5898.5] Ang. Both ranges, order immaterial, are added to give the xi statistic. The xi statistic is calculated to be 9.6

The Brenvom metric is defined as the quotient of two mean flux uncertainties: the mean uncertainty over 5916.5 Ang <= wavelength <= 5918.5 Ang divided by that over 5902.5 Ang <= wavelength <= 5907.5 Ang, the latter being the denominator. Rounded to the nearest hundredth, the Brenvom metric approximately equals 1.04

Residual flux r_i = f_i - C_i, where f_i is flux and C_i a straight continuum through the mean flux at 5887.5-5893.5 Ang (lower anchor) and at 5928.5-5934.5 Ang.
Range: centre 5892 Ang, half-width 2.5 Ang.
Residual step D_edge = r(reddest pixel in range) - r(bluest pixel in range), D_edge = 2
